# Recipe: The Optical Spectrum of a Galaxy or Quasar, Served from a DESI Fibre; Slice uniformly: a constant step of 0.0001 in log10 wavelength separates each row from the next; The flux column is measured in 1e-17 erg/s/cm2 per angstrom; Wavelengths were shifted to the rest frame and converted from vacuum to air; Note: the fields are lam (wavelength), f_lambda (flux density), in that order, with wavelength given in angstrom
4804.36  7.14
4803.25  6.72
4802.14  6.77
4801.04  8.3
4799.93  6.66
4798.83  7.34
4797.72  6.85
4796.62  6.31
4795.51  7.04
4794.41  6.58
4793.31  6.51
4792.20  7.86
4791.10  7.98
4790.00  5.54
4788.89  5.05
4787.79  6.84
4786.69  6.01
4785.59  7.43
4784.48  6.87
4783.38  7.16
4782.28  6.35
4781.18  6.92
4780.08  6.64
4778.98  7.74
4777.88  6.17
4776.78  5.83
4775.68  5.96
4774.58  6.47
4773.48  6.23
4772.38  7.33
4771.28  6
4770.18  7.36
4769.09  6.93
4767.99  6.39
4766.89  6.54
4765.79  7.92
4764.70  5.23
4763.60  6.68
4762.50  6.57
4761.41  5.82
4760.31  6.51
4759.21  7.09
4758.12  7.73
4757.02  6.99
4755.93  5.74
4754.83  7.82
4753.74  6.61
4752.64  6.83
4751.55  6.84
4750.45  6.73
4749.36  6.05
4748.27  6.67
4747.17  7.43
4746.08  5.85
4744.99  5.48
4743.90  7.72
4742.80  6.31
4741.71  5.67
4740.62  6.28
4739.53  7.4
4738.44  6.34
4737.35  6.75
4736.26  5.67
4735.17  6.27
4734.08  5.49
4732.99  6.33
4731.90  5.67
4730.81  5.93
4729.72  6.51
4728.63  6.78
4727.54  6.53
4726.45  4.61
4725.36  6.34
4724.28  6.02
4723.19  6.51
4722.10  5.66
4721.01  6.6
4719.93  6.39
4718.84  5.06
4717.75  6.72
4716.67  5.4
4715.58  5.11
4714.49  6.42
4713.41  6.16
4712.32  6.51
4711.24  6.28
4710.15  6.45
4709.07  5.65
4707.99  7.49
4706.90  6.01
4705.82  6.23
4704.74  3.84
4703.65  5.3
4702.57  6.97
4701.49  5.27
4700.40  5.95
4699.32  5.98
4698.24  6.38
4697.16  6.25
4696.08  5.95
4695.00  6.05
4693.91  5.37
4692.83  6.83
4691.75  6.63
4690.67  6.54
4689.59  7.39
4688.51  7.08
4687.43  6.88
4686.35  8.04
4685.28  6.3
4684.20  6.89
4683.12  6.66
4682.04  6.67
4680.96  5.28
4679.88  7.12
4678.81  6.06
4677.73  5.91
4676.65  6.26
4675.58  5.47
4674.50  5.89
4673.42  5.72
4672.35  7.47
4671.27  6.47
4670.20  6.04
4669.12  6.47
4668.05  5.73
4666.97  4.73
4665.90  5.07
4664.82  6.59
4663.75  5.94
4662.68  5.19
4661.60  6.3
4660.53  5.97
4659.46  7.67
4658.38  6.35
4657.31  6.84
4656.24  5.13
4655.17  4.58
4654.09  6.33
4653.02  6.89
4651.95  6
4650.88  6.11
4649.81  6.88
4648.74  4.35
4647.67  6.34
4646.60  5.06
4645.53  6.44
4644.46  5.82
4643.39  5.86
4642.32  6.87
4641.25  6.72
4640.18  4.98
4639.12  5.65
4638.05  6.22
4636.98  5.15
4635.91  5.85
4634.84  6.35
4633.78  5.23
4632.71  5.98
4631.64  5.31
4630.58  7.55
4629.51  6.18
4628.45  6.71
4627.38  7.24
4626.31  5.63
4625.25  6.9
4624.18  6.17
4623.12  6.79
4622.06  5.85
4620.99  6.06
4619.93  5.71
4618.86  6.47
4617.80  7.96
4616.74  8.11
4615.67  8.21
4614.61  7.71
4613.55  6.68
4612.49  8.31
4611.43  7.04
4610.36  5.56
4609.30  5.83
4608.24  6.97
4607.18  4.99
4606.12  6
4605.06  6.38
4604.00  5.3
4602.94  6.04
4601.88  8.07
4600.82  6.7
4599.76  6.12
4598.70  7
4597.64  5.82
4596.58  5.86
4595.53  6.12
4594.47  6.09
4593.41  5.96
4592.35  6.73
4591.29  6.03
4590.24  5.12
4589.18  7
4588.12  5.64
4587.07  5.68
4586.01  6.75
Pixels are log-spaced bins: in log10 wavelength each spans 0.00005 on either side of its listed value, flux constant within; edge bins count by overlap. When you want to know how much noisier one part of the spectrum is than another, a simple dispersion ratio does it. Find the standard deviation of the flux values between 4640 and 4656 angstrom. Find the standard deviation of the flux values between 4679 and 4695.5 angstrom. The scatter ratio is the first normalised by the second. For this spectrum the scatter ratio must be 1.2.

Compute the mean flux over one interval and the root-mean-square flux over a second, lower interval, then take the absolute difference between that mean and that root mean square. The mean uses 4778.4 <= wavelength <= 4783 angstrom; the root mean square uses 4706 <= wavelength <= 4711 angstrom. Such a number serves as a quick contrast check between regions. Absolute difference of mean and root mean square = 0.5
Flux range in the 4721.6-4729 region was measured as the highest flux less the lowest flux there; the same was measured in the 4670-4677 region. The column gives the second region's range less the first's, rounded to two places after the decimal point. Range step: -0.17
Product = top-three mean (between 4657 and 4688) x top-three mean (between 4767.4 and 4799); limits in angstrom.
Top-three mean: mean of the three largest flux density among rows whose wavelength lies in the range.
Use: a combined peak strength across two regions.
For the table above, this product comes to 61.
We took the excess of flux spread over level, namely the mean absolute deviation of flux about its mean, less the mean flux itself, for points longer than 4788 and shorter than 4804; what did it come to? -6.19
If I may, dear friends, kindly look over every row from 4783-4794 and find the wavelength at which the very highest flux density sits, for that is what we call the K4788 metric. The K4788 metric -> 4791.10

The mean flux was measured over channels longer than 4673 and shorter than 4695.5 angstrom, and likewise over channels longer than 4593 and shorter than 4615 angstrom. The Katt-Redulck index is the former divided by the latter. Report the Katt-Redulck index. 1.00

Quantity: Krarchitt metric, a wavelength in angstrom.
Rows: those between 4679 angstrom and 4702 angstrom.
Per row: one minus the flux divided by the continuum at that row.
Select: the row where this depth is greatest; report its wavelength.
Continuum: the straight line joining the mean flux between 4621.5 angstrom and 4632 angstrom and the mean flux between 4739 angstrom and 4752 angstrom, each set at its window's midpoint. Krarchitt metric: 4701.49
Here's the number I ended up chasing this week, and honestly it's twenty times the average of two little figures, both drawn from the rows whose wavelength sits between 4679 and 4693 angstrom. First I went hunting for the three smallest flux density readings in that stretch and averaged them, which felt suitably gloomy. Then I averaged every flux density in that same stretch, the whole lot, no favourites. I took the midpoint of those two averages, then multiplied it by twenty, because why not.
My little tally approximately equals 128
